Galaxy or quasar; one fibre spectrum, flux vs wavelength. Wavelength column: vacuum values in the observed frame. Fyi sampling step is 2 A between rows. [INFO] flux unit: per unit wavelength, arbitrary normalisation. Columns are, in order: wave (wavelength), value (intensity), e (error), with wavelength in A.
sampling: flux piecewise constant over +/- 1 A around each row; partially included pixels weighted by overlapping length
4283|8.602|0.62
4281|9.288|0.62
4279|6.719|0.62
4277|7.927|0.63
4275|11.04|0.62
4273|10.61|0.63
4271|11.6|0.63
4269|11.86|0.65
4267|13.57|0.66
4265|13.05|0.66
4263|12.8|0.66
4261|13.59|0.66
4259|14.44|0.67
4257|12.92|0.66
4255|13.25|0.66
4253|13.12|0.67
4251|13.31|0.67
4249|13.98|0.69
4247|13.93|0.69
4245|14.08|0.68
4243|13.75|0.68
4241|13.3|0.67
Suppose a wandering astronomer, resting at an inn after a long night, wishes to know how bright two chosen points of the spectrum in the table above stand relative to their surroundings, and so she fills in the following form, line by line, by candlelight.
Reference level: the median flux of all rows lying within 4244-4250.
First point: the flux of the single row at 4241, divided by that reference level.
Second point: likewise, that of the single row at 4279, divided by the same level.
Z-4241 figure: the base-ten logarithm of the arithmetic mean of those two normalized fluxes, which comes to -0.15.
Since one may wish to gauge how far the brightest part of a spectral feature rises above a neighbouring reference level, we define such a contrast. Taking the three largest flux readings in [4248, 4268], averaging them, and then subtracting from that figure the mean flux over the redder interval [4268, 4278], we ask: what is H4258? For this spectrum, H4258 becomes 3.4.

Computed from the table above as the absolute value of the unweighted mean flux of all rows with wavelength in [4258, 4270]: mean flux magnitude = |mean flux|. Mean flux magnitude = 13.2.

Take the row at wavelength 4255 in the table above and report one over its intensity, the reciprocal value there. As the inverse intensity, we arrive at 0.075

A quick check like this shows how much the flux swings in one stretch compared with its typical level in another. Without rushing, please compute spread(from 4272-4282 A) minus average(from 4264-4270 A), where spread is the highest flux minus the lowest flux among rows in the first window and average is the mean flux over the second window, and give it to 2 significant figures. -8.5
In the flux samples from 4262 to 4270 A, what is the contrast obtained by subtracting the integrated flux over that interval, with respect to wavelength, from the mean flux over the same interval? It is -90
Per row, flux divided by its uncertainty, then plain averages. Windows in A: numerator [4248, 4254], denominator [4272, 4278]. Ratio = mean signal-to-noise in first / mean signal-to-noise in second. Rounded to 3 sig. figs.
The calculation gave 1.26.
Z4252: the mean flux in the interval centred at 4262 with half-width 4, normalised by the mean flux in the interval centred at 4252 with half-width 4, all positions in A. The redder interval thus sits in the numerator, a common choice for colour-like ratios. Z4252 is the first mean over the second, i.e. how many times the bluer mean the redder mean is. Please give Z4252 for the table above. 1.00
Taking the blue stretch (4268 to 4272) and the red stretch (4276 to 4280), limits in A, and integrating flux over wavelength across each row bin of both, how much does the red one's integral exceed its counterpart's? -18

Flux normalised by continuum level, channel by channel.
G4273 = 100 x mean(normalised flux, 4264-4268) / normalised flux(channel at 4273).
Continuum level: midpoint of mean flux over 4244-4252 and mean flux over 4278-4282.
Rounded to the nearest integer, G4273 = 125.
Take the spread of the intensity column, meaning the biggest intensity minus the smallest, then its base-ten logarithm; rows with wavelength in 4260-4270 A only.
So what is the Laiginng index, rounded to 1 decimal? 0.2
